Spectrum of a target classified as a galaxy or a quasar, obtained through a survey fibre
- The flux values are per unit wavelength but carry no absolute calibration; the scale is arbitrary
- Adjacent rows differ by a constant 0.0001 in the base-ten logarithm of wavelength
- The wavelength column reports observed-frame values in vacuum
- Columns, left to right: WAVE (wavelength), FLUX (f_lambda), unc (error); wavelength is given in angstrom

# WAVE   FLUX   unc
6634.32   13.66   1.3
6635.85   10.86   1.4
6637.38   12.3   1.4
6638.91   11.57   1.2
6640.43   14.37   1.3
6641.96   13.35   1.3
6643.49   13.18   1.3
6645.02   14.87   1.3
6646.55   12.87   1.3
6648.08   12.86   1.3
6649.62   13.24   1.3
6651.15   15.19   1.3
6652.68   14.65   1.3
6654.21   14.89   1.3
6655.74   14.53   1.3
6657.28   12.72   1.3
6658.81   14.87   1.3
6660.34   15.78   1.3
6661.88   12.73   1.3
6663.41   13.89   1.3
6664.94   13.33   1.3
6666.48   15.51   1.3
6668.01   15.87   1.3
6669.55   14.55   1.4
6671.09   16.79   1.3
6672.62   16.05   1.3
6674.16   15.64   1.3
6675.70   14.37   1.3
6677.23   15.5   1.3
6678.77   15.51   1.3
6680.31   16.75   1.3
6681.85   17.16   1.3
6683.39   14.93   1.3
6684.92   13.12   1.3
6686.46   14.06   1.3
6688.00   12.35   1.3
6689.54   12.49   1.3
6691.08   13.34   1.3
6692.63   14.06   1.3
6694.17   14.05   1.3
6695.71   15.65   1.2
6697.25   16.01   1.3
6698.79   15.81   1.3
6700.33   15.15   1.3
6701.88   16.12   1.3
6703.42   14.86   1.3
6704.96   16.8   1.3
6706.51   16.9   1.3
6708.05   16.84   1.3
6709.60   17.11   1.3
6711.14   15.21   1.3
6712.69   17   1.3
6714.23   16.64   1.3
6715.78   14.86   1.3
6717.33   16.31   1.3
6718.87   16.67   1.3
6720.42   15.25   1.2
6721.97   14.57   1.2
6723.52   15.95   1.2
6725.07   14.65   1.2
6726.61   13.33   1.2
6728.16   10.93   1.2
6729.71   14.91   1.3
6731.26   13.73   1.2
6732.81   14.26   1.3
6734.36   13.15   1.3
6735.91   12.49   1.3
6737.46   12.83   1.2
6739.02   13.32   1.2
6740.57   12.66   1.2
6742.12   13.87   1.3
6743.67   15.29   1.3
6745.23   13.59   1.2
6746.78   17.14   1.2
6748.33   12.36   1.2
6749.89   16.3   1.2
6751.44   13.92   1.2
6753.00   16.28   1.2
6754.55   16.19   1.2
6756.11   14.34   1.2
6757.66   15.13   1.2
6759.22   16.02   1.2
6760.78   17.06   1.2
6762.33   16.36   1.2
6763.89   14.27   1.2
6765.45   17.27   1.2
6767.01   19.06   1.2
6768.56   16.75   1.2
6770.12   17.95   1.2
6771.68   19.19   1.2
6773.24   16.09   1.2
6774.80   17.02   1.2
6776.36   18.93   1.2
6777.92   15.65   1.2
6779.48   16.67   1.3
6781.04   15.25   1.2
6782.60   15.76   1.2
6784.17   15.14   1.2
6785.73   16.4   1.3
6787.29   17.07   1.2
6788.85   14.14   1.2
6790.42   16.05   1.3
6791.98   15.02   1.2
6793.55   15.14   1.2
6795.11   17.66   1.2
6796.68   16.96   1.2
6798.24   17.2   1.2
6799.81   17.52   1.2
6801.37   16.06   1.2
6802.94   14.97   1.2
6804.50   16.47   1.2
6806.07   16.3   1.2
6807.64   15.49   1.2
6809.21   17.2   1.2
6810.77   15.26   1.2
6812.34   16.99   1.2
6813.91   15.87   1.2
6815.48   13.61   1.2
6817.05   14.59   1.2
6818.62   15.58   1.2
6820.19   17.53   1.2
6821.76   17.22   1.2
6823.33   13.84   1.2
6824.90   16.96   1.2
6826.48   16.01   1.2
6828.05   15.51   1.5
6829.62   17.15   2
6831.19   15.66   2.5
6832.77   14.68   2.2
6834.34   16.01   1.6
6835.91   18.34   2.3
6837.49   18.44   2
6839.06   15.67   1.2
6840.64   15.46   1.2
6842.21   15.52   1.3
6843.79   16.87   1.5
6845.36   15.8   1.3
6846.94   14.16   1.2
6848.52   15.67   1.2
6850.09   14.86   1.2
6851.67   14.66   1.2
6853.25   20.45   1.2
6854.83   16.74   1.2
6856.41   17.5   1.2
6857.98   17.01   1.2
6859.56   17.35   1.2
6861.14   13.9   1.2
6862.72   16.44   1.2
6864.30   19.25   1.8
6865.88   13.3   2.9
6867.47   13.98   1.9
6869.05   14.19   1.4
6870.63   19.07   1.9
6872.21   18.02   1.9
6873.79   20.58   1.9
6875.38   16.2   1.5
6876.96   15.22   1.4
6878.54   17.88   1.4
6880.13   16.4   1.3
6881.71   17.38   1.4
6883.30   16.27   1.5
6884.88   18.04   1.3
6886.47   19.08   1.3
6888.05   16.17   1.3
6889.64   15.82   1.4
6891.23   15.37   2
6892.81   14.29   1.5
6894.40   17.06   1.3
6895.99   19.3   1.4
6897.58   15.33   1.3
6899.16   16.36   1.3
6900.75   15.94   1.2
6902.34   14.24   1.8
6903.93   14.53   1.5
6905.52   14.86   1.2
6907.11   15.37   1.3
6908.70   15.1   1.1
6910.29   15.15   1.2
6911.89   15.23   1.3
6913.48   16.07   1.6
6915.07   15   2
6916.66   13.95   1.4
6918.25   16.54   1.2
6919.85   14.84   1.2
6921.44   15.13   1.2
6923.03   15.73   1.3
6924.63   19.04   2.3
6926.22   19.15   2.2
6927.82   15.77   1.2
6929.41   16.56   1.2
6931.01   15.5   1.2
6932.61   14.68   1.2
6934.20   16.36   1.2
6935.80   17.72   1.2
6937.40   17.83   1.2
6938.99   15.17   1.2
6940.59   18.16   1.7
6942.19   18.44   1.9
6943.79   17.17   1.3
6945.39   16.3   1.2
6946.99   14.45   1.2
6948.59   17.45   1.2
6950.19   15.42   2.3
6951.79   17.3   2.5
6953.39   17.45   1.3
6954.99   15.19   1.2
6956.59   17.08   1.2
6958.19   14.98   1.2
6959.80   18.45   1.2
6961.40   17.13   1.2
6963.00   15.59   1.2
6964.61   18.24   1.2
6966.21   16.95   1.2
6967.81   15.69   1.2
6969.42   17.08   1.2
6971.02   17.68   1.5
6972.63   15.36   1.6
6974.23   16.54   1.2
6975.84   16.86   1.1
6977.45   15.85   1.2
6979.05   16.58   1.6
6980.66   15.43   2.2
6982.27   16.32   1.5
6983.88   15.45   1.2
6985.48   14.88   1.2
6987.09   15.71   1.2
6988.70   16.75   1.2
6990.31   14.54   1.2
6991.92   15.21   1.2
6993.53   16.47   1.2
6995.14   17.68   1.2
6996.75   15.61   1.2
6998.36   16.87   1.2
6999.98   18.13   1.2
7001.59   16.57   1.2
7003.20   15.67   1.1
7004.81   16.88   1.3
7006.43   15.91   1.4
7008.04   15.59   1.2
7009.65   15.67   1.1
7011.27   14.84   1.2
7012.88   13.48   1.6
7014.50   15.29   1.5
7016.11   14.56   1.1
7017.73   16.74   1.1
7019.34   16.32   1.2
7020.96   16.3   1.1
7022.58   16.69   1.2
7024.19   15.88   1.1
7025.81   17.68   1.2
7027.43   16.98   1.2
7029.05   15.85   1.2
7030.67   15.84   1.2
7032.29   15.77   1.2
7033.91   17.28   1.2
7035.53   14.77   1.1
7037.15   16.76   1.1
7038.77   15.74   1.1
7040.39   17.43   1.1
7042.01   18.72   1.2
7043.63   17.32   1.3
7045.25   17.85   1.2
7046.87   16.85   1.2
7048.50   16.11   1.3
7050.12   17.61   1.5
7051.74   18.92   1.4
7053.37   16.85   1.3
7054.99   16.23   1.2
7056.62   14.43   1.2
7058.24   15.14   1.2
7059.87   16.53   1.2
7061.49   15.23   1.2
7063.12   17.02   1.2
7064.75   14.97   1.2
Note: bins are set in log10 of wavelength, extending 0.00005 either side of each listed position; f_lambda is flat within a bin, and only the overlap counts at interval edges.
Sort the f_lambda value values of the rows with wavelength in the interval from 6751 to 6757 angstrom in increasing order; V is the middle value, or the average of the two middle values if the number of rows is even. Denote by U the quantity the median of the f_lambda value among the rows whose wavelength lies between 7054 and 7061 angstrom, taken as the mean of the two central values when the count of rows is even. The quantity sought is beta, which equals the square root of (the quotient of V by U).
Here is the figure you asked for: 0.99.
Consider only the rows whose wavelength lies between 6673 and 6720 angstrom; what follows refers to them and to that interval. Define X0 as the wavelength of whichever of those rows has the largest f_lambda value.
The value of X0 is 6681.85 angstrom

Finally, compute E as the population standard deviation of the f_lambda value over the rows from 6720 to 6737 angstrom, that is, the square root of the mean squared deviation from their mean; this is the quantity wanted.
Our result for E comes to 1.3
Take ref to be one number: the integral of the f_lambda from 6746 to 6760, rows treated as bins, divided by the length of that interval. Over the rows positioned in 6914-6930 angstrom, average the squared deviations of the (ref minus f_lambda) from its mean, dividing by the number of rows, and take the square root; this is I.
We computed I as 1.64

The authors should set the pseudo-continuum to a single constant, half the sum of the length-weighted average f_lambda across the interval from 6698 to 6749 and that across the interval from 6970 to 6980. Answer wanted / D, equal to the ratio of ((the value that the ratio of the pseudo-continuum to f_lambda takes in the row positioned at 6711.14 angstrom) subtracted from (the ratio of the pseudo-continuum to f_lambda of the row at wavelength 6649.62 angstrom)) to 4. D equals 0.04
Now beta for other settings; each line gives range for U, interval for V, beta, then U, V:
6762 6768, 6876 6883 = 1.00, 16.8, 16.9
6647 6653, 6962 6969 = 1.08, 13.9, 16.3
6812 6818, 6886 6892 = 1.02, 15.2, 16.0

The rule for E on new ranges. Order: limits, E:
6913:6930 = 1.6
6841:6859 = 1.7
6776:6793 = 1.2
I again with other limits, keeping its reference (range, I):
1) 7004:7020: 0.99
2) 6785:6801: 1.14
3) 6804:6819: 1.04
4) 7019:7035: 0.64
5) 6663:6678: 1.02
